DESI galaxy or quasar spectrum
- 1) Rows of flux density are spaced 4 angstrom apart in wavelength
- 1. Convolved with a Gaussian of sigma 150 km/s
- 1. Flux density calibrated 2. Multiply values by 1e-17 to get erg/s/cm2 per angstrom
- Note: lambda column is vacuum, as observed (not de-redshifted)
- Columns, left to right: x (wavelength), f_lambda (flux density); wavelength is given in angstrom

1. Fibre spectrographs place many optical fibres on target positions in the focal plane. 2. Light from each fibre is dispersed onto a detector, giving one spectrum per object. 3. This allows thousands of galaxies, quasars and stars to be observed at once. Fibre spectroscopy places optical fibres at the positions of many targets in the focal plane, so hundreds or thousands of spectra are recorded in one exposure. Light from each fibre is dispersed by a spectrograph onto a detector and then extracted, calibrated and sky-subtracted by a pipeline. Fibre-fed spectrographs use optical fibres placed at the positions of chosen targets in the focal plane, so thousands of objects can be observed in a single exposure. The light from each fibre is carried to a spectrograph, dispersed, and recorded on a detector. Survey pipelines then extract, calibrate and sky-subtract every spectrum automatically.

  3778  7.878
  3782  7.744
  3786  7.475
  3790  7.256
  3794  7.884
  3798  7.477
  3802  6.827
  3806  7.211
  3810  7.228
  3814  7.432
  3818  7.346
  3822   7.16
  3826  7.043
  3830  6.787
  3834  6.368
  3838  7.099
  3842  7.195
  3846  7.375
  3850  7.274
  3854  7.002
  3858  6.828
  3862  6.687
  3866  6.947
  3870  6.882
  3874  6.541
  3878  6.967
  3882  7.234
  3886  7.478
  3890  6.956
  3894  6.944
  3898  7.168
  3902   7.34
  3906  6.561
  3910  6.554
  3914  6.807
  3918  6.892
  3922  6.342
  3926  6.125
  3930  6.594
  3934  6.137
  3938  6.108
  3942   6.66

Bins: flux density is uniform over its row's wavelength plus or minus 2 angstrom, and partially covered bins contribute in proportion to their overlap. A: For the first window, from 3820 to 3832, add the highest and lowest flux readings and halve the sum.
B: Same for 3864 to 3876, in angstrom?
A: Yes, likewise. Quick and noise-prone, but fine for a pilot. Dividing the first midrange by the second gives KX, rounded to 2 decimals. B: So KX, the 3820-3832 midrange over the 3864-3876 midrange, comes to 1.03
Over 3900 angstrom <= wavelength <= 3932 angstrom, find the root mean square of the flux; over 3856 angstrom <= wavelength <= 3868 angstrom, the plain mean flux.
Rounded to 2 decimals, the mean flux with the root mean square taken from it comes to 0.16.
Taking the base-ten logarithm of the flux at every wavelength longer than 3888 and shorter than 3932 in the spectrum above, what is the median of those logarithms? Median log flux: 0.833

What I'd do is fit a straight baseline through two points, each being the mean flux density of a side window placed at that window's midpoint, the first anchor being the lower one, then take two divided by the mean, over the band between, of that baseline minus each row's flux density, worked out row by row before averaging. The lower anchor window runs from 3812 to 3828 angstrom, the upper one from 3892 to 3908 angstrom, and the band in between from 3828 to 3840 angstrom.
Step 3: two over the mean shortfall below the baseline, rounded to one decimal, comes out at 4.4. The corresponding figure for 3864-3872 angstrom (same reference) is 10.8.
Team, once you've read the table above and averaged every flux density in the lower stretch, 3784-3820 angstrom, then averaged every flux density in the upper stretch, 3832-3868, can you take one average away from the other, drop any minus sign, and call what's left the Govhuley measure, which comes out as 0.37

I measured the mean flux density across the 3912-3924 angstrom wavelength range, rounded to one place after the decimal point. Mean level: 6.7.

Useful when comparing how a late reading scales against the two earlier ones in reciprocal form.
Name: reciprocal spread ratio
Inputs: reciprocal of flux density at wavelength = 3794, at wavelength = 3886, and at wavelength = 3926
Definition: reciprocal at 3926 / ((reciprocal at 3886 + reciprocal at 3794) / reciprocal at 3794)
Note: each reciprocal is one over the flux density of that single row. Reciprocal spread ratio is 0.079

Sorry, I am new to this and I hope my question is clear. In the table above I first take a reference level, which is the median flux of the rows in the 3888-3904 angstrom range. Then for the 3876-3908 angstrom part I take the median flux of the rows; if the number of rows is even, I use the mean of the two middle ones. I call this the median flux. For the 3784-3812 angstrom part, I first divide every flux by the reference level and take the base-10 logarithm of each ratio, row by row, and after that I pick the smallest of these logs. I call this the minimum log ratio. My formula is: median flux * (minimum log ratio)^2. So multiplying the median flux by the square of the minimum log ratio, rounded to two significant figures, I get 0.0015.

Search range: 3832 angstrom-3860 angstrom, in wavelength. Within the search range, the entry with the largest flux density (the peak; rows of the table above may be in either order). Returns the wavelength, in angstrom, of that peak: 3846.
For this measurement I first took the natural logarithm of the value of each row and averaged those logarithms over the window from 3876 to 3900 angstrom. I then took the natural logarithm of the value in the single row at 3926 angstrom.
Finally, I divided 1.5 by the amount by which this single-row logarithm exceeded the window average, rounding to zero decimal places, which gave -10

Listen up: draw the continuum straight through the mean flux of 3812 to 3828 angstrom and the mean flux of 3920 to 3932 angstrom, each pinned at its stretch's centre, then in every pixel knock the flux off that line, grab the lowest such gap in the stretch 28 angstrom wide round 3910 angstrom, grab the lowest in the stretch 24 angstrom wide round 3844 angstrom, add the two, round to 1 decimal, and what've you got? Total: -1.1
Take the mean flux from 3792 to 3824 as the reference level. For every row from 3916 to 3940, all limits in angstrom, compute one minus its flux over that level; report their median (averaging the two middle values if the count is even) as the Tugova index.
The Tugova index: 0.15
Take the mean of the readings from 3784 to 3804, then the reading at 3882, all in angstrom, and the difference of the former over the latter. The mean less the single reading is 0.1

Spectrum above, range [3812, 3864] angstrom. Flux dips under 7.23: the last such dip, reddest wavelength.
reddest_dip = 3862 angstrom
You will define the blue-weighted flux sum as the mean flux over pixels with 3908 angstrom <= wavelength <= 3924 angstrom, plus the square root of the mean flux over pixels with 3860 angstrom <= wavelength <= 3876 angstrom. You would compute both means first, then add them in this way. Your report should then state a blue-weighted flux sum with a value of 9.25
